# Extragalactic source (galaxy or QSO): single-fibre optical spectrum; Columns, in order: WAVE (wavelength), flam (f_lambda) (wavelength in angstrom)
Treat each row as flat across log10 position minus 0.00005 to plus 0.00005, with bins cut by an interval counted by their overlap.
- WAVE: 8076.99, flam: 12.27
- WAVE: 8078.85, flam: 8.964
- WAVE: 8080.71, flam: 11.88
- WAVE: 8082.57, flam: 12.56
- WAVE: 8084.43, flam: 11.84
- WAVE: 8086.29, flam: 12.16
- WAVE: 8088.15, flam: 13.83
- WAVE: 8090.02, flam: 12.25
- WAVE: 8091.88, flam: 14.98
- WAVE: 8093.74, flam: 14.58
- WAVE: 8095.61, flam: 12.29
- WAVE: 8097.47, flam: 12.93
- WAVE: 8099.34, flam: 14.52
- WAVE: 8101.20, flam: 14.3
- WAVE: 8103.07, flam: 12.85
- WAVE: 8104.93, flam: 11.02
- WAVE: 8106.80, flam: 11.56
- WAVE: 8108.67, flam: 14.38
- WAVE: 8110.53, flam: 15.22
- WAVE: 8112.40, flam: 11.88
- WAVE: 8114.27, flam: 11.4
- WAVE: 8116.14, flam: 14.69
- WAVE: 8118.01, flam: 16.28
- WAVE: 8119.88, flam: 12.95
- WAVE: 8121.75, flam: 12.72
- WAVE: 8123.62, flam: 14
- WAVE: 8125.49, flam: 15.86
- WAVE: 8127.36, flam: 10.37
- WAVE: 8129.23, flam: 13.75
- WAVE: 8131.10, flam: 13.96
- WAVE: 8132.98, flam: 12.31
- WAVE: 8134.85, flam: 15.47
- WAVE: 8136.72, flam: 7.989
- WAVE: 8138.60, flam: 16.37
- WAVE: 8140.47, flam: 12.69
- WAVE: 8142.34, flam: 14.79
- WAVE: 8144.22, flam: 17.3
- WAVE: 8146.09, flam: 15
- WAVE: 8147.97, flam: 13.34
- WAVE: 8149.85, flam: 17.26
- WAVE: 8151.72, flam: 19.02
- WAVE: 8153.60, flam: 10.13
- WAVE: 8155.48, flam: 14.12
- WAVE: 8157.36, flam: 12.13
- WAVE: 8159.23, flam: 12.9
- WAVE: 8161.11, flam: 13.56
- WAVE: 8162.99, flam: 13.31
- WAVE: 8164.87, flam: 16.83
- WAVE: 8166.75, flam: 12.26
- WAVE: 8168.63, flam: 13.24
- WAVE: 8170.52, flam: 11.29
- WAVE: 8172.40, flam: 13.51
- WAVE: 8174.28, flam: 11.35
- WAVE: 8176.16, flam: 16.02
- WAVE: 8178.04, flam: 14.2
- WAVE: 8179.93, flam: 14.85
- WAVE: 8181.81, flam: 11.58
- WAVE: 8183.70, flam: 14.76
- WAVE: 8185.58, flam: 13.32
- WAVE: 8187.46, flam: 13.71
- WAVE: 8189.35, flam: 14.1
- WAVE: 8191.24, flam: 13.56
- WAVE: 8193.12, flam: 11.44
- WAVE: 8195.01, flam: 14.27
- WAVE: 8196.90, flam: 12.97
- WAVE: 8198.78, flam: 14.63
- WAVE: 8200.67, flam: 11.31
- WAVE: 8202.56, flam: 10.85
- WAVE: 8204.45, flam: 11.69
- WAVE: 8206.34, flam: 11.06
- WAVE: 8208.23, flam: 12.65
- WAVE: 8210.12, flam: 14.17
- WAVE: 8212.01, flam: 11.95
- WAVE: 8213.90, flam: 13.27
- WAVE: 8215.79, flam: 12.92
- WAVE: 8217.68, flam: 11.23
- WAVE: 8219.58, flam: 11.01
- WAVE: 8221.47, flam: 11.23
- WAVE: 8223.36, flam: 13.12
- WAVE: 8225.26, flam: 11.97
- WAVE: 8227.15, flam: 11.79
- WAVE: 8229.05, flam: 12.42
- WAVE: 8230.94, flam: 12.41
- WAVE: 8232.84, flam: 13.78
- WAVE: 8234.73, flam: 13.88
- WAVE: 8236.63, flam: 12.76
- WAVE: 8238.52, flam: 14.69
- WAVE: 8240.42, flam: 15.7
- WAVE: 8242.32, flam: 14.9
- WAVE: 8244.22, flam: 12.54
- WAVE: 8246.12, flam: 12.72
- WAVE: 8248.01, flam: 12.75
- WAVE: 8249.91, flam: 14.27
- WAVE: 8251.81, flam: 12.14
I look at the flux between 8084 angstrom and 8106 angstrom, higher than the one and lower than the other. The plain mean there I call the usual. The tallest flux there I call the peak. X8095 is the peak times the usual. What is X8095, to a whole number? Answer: 197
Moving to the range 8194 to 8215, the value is 185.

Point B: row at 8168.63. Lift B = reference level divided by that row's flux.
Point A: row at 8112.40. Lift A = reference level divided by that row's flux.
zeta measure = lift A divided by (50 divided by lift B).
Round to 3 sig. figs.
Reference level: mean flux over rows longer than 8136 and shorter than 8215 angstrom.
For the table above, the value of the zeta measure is 0.0230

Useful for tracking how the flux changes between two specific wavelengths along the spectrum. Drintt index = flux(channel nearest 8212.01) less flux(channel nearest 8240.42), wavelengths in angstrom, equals -4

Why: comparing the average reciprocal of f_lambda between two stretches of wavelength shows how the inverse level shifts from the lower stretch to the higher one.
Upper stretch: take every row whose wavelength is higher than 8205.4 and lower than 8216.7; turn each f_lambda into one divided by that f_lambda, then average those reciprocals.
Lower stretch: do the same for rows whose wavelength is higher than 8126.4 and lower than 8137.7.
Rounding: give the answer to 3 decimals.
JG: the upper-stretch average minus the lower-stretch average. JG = -0.006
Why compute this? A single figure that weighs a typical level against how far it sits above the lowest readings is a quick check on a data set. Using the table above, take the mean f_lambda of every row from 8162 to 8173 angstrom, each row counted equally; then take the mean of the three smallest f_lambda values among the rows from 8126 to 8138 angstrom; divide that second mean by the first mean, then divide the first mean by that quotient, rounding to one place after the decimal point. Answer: 17.6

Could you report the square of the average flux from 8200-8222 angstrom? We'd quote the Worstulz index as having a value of 143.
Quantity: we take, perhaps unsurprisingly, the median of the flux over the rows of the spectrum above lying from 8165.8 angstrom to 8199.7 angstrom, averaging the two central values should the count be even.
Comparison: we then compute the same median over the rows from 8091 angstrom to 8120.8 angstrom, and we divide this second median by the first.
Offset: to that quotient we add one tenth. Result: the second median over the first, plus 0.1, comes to 1.11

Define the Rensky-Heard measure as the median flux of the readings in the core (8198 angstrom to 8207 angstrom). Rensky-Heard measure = 11.3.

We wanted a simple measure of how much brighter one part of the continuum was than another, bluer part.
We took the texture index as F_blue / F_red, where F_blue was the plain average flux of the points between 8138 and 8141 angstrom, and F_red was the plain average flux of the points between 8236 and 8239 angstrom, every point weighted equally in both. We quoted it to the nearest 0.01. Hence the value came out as 1.06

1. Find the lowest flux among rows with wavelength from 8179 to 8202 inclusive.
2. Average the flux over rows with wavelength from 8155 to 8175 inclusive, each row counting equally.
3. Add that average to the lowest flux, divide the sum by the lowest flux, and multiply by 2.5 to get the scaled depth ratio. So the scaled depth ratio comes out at 5.40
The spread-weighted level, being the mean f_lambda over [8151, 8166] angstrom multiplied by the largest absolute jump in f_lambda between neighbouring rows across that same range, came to 124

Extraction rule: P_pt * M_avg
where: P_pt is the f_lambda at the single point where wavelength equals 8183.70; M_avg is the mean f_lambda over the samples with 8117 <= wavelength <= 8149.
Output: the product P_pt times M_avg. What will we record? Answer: 204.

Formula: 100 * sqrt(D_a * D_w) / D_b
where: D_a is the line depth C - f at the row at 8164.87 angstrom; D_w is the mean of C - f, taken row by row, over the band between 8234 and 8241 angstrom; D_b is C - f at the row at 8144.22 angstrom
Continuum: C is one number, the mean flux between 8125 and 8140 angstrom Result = -47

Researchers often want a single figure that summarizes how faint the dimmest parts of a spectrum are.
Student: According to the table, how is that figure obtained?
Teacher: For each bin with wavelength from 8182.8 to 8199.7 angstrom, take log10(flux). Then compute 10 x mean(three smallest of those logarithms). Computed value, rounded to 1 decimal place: 11.0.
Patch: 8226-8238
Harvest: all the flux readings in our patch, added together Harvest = 77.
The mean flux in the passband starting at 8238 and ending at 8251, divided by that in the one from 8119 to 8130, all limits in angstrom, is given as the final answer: 1.05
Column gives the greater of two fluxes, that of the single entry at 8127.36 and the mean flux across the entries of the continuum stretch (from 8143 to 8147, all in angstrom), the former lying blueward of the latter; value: 16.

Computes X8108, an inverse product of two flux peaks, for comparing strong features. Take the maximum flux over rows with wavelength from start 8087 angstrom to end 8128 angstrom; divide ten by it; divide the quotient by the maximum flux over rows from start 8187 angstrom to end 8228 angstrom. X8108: 0.042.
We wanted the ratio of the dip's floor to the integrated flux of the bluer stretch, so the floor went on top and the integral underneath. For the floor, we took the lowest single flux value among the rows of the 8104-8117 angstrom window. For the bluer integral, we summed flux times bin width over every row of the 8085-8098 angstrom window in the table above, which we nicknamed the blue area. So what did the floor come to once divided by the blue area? 0.064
